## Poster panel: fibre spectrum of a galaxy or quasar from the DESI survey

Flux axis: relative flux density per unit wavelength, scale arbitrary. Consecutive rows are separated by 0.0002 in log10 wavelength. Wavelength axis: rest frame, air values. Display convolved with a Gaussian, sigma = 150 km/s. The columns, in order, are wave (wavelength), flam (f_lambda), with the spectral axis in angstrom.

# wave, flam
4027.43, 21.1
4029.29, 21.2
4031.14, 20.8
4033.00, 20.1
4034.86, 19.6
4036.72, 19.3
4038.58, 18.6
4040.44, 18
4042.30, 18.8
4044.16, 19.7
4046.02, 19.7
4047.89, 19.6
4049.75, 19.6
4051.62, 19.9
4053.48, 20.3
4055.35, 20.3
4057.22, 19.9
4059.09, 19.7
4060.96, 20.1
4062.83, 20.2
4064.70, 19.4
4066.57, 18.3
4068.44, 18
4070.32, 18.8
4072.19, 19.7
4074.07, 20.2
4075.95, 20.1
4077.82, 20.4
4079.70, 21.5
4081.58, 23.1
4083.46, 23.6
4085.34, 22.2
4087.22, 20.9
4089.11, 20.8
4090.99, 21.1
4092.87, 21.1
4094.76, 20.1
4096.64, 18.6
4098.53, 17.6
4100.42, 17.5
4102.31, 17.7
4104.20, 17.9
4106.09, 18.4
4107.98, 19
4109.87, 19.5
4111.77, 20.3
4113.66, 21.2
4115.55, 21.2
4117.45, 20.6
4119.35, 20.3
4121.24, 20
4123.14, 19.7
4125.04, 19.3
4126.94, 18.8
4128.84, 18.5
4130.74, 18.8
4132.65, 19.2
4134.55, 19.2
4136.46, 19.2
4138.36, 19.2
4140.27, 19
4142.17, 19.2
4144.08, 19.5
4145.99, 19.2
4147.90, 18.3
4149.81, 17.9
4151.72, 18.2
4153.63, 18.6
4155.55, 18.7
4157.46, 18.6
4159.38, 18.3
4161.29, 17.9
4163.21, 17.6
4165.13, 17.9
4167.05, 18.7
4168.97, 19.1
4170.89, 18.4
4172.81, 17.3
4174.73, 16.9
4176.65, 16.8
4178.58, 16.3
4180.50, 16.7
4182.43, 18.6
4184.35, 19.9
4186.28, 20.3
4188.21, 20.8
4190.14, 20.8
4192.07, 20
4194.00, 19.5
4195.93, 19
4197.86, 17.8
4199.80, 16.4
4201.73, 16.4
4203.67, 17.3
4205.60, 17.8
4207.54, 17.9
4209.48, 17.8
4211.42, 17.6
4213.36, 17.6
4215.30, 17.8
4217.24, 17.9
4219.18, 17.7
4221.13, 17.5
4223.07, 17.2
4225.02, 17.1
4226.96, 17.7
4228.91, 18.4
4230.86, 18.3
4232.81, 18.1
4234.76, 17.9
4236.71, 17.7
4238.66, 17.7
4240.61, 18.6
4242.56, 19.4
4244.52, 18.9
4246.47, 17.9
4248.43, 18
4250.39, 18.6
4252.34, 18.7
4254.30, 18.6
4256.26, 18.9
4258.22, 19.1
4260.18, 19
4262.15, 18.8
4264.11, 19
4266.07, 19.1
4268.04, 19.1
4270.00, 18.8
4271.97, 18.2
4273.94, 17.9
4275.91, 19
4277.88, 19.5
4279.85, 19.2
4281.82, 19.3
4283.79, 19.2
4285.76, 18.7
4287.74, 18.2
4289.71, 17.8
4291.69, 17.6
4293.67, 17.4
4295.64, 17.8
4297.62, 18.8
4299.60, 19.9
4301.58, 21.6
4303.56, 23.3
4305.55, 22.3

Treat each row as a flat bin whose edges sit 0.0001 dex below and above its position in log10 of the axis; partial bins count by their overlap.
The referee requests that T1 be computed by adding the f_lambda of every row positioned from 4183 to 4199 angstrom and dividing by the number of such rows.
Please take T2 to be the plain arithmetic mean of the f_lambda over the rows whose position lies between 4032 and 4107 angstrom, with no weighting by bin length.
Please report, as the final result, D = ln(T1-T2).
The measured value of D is -6.0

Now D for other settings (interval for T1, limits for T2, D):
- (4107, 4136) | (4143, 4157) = 0.1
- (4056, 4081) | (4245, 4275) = 0.1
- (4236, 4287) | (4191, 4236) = -0.1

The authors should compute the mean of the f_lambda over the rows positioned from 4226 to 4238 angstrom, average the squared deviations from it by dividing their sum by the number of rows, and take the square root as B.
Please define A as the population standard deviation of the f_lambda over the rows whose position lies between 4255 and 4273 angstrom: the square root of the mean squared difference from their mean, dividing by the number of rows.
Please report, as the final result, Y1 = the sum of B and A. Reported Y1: 0.5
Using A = 0.27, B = 0.27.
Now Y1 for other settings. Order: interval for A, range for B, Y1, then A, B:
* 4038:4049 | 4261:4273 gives 1.0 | 0.65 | 0.31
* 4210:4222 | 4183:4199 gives 1.1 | 0.13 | 0.94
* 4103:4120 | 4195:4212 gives 1.9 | 1.12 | 0.75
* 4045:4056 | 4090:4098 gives 1.3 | 0.30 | 1.02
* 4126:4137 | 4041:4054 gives 0.7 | 0.27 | 0.42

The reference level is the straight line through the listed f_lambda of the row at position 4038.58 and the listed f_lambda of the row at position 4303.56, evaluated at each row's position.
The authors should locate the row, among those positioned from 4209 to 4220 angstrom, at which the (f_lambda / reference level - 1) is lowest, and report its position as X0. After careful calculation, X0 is 4213.36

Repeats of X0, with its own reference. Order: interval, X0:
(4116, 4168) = 4163.21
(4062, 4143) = 4100.42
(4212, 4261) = 4225.02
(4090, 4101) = 4100.42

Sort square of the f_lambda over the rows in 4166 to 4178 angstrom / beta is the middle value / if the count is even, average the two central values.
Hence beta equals 319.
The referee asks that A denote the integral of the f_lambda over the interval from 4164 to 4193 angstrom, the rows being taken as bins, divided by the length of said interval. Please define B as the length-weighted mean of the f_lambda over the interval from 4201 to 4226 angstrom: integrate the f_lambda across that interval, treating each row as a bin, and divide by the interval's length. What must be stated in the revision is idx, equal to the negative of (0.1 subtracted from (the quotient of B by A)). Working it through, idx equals -0.84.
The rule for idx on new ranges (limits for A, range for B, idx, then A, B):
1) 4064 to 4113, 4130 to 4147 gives -0.87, 19.8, 19.2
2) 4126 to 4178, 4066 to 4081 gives -0.97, 18.5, 19.7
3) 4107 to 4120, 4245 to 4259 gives -0.81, 20.3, 18.6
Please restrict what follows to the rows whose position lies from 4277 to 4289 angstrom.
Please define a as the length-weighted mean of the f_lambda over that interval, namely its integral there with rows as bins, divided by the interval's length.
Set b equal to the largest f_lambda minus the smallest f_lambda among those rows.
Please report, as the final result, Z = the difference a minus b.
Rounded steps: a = 19.0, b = 1.30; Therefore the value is 17.7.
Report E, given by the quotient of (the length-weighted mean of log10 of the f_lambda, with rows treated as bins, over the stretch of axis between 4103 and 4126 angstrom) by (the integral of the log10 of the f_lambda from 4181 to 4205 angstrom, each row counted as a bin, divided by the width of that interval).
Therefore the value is 1.017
